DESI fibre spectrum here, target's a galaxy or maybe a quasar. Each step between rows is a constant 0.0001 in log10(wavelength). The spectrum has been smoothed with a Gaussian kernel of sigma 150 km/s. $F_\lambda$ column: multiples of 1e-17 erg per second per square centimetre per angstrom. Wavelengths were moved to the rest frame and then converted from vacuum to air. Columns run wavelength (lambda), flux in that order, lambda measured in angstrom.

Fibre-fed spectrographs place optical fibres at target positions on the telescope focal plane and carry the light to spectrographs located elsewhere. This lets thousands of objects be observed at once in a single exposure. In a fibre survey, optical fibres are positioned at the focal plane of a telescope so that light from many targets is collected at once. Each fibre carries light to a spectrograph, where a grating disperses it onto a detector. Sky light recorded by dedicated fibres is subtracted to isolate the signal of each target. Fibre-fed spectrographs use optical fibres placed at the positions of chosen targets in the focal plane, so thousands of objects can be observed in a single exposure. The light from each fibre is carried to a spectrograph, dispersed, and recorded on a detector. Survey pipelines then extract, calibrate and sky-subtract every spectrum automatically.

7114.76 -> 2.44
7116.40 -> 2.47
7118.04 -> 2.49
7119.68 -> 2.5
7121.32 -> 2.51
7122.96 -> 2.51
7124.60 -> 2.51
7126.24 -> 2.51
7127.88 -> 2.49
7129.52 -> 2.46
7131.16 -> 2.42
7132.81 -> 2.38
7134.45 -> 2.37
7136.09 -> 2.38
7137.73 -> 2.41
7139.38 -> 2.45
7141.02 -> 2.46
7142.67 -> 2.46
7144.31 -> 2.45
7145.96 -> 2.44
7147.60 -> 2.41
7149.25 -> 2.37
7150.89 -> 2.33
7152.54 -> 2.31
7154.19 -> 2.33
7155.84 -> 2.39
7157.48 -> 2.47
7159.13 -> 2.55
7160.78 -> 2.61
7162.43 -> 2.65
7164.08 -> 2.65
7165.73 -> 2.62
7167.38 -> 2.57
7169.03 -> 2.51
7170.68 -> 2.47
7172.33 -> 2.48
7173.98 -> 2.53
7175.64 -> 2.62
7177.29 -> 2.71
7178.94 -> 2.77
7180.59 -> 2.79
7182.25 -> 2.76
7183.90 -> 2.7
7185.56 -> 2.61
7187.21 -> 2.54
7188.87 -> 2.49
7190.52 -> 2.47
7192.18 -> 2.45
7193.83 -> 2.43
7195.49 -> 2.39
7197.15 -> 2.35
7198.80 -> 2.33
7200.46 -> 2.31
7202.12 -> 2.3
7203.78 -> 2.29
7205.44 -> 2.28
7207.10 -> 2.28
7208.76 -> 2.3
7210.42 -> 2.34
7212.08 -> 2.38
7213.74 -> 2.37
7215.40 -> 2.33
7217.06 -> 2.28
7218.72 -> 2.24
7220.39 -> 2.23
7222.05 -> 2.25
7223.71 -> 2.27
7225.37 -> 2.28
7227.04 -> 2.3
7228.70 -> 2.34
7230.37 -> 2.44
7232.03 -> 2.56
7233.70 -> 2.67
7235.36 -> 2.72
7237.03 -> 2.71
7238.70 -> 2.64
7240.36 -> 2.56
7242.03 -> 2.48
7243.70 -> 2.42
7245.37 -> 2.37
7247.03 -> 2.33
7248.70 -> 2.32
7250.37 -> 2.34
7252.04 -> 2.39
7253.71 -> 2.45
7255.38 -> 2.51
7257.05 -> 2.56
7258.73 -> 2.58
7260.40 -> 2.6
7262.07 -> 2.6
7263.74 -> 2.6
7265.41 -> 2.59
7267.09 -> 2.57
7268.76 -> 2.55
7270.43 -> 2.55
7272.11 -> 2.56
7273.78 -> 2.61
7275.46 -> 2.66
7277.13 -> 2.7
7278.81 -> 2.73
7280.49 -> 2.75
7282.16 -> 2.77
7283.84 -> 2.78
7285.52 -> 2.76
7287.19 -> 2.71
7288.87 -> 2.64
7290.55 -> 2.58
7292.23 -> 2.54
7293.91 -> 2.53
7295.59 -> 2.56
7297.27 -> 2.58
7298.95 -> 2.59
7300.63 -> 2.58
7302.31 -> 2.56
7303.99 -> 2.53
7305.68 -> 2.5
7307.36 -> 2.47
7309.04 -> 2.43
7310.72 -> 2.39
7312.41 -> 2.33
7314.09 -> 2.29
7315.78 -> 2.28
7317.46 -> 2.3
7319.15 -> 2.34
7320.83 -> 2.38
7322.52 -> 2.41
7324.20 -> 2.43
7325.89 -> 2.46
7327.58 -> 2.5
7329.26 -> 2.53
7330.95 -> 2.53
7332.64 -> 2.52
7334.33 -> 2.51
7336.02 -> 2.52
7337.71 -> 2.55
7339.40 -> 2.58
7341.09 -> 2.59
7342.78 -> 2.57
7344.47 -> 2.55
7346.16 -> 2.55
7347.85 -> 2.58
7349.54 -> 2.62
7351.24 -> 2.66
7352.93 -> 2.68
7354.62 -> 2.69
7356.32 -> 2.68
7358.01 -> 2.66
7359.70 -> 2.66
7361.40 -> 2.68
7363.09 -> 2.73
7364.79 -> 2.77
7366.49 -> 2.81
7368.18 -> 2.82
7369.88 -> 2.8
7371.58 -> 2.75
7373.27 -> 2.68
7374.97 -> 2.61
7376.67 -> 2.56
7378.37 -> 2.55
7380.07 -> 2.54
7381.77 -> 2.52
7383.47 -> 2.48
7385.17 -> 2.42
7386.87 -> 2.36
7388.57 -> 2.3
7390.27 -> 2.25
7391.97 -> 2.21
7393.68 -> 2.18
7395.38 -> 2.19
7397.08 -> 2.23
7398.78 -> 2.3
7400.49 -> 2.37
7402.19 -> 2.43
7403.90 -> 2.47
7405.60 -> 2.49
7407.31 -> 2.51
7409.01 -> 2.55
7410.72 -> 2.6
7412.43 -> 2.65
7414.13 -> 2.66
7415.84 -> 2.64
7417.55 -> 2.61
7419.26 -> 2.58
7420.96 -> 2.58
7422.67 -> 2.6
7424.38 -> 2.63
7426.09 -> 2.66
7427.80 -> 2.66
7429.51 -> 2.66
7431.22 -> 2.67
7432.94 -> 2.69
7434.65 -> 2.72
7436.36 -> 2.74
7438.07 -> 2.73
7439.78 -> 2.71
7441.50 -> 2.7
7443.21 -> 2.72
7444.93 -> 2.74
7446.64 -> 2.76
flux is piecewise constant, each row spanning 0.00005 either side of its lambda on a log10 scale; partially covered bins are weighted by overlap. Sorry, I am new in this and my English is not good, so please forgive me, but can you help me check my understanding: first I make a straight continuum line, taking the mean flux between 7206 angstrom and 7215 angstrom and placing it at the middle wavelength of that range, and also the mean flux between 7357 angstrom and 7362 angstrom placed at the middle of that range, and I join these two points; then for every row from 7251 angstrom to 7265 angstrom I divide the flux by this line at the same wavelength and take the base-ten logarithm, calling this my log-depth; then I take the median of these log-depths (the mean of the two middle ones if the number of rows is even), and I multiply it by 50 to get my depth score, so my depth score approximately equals 1.1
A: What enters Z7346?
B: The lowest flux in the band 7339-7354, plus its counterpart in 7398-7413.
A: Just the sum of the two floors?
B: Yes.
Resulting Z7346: 4.85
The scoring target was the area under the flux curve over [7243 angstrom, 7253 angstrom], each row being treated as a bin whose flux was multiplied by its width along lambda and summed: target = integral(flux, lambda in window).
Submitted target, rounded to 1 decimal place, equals 23.6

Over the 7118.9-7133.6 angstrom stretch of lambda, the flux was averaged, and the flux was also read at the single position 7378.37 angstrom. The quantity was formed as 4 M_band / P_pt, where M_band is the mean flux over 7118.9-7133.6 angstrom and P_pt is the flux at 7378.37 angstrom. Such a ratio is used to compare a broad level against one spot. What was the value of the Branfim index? 3.88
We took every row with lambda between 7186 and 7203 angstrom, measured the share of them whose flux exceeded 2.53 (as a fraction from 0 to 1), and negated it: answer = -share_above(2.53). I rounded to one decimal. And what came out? -0.1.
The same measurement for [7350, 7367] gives -1.0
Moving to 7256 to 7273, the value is -1.0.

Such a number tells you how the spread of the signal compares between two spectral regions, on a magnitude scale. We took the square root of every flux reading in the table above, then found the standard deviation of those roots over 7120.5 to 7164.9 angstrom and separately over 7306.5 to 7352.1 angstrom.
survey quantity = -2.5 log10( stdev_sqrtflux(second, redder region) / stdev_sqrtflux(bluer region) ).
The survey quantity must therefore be -0.2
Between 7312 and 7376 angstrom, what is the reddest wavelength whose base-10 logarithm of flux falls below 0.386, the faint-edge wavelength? 7324.20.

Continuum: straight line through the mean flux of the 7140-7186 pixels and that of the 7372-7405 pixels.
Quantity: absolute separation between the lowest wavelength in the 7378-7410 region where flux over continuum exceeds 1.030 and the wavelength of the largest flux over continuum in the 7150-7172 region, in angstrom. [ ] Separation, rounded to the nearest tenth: 214.3 angstrom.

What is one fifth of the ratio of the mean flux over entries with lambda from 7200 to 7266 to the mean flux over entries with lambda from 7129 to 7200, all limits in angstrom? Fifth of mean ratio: 0.194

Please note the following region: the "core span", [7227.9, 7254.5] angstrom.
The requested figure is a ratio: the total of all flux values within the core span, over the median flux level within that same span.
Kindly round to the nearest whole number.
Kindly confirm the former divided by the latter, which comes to 16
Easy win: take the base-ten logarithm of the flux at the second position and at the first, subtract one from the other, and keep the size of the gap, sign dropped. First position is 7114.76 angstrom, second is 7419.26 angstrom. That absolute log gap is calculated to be 0.024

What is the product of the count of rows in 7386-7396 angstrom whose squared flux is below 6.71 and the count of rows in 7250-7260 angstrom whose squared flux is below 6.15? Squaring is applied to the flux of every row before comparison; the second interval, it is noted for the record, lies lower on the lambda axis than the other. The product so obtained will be 18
